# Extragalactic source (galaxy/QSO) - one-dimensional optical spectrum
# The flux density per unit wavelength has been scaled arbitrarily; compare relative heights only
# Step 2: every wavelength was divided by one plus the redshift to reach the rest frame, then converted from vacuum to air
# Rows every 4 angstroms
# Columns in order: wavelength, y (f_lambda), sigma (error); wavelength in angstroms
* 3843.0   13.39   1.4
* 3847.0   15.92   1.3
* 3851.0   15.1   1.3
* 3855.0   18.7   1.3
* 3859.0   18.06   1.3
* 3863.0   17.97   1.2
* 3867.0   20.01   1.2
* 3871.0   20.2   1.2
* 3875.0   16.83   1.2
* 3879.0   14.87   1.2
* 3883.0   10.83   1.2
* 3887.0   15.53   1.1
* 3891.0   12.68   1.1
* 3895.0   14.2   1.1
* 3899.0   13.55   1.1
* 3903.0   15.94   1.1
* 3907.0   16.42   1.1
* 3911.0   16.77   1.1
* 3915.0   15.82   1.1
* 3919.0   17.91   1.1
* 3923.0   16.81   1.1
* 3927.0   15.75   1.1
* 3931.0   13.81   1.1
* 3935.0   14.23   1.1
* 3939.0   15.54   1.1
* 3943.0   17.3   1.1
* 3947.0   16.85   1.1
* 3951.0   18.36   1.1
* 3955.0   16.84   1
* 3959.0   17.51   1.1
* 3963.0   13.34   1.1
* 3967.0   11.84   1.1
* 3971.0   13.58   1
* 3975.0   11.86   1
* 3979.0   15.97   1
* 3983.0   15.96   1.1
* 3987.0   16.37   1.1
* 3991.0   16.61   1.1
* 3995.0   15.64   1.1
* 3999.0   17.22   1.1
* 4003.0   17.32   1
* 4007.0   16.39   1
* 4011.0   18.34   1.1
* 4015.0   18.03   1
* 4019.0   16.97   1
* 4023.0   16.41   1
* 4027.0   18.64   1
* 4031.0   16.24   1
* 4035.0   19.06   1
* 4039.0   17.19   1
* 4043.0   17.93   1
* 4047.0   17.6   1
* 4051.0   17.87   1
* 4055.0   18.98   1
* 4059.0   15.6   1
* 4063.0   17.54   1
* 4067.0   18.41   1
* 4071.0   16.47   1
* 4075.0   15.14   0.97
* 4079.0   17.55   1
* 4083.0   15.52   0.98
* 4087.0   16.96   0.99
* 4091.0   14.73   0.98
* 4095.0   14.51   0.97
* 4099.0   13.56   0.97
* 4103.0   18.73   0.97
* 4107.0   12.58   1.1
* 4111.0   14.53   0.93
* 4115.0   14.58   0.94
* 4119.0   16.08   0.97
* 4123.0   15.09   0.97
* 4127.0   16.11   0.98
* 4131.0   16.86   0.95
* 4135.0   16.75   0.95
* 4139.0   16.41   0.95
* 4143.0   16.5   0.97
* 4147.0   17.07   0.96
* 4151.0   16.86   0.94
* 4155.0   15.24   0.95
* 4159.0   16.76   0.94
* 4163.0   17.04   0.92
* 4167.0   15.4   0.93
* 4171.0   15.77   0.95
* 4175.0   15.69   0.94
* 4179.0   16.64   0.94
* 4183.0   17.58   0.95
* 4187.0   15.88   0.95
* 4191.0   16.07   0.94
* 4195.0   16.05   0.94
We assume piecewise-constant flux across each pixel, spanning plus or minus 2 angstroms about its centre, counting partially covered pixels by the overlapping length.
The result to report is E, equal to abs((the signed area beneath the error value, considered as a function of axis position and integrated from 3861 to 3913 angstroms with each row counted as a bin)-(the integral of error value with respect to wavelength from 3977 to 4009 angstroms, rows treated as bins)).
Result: 26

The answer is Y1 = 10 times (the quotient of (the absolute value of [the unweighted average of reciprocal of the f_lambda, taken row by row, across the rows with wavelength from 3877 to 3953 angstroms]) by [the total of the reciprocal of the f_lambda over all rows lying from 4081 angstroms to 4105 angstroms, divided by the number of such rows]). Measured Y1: 10.2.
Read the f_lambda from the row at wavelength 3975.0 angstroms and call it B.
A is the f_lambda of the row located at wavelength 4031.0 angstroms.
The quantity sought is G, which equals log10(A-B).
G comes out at 0.64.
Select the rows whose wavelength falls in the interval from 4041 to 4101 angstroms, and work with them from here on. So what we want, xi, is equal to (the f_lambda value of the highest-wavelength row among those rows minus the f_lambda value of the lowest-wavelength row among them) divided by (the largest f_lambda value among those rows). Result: -0.23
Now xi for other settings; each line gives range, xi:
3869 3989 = -0.19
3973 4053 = 0.32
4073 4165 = 0.10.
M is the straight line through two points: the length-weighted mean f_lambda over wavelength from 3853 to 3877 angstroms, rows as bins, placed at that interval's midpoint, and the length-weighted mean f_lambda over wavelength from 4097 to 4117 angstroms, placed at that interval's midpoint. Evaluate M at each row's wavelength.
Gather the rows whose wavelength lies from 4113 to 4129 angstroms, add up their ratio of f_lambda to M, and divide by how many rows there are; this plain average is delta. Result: 1.06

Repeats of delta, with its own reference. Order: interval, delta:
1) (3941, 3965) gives 0.97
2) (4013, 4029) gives 1.08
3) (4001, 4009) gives 1.03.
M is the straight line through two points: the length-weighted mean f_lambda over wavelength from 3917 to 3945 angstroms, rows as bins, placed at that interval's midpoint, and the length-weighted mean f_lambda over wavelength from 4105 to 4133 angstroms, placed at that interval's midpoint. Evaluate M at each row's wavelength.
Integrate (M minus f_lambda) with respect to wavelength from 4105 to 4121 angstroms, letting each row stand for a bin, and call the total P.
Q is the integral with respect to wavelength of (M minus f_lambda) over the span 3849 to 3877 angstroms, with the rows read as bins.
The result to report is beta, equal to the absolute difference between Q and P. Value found 65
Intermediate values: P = 11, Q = -54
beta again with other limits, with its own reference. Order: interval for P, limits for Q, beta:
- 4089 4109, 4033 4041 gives 29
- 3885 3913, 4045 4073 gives 88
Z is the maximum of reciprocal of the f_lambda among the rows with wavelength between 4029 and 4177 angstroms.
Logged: 0.079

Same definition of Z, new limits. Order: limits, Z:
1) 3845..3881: 0.067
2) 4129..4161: 0.066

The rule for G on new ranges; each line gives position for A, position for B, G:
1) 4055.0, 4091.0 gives 0.63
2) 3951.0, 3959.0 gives -0.07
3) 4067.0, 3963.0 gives 0.71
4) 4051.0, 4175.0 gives 0.34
